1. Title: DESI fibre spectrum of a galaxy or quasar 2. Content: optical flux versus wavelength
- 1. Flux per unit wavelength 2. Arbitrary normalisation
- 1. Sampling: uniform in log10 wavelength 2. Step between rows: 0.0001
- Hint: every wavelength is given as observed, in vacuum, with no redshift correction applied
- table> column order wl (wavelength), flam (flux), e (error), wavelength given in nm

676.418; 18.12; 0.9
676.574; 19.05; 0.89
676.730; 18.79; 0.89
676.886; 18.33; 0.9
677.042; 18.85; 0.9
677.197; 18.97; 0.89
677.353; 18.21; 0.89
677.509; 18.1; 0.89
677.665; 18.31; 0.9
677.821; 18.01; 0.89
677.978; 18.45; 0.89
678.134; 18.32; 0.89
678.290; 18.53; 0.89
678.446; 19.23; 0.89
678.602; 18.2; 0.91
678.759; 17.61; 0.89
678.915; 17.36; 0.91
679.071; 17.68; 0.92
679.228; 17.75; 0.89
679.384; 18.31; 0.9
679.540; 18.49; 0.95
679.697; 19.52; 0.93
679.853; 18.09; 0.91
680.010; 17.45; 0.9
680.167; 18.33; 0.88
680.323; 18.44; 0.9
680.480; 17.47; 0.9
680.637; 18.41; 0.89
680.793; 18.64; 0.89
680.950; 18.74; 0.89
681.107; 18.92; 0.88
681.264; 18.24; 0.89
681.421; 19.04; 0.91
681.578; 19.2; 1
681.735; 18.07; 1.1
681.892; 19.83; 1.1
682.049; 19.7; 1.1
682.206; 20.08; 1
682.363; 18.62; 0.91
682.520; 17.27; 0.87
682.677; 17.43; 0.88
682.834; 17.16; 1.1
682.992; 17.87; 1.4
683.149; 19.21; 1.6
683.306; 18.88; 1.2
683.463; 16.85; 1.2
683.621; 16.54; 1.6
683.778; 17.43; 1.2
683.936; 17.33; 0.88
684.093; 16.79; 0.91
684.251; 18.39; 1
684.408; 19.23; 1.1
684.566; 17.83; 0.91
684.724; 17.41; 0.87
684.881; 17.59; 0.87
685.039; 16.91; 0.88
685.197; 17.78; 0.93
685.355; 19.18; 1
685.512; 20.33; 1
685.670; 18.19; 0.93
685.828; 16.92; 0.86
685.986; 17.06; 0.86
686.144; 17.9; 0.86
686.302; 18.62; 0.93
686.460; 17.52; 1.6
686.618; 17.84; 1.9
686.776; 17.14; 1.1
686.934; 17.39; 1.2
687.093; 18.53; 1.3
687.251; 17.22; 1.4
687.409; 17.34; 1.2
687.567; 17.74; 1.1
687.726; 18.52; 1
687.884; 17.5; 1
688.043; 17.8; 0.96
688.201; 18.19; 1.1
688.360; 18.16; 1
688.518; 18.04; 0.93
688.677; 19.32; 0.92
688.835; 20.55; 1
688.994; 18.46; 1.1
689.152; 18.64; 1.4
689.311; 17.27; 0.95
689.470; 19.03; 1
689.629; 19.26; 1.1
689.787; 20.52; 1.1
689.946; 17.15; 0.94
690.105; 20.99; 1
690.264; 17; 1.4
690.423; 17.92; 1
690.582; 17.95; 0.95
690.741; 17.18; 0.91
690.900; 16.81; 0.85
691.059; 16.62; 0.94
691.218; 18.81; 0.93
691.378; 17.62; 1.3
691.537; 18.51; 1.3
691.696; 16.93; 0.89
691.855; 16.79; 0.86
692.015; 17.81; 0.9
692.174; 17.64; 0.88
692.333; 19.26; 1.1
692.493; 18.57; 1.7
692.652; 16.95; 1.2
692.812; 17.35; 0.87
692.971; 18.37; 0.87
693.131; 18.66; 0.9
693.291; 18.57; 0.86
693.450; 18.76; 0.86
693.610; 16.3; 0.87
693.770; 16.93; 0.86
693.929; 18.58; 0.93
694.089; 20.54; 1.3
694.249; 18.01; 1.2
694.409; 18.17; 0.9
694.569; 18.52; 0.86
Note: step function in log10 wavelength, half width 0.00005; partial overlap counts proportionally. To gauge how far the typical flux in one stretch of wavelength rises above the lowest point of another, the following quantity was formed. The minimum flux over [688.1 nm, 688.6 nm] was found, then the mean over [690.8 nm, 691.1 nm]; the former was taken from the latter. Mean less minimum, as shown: -1.3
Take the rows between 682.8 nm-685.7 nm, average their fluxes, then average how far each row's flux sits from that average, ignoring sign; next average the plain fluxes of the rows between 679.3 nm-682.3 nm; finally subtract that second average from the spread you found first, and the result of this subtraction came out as -17.9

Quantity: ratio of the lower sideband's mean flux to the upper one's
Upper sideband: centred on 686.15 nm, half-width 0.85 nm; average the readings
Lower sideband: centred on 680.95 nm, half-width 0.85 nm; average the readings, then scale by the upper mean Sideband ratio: 1.03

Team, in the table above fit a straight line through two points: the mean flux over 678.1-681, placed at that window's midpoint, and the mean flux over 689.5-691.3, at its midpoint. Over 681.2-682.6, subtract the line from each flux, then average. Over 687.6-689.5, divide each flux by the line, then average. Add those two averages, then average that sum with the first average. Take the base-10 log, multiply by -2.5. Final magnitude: -0.2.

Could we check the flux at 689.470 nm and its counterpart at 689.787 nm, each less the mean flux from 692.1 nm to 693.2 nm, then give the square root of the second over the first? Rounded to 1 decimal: 1.6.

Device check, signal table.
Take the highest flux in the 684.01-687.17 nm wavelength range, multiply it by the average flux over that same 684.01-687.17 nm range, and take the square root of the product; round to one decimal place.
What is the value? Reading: 19.1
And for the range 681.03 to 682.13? 19.4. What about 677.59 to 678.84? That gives 18.8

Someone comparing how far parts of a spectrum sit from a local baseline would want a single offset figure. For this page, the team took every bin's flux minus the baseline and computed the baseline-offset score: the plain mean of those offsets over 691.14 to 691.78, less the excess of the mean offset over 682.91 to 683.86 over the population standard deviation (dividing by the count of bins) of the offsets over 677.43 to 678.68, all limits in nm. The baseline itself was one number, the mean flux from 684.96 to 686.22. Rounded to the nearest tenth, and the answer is 0.5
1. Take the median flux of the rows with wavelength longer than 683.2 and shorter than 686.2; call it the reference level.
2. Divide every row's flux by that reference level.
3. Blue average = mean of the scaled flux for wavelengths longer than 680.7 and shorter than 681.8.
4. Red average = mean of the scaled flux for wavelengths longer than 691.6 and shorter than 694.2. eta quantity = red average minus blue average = -0.039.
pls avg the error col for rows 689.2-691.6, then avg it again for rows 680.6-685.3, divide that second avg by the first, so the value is 0.99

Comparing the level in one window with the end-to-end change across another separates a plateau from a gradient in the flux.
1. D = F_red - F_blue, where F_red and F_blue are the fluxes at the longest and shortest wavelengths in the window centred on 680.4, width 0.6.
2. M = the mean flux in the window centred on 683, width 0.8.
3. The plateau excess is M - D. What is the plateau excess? 18.0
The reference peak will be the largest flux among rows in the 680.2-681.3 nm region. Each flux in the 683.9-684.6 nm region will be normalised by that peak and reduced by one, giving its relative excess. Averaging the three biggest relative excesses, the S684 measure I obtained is -0.023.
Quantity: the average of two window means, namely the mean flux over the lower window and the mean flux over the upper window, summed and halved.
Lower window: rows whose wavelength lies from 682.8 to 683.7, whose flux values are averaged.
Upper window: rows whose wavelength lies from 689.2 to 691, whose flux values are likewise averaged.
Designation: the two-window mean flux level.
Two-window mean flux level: 18.0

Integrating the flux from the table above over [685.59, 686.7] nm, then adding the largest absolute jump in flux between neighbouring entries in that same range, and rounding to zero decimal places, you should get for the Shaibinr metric 21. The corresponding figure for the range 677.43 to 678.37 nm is 18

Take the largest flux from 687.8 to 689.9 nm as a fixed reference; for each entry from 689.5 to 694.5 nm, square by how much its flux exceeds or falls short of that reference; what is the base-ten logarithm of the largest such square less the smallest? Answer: 1.26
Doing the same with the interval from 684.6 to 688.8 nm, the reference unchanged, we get 1.12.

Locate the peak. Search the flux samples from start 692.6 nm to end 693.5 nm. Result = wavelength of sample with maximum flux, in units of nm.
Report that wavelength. 693.450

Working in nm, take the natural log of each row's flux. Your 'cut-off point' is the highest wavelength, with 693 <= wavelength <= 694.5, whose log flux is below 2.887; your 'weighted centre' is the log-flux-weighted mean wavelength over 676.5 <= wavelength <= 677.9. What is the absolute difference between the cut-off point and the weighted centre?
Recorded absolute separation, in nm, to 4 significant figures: 16.57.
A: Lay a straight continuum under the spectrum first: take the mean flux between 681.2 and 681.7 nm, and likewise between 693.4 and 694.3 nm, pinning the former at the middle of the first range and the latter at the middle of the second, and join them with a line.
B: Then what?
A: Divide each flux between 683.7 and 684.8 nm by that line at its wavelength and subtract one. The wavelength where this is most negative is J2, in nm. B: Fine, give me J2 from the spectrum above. 684.093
